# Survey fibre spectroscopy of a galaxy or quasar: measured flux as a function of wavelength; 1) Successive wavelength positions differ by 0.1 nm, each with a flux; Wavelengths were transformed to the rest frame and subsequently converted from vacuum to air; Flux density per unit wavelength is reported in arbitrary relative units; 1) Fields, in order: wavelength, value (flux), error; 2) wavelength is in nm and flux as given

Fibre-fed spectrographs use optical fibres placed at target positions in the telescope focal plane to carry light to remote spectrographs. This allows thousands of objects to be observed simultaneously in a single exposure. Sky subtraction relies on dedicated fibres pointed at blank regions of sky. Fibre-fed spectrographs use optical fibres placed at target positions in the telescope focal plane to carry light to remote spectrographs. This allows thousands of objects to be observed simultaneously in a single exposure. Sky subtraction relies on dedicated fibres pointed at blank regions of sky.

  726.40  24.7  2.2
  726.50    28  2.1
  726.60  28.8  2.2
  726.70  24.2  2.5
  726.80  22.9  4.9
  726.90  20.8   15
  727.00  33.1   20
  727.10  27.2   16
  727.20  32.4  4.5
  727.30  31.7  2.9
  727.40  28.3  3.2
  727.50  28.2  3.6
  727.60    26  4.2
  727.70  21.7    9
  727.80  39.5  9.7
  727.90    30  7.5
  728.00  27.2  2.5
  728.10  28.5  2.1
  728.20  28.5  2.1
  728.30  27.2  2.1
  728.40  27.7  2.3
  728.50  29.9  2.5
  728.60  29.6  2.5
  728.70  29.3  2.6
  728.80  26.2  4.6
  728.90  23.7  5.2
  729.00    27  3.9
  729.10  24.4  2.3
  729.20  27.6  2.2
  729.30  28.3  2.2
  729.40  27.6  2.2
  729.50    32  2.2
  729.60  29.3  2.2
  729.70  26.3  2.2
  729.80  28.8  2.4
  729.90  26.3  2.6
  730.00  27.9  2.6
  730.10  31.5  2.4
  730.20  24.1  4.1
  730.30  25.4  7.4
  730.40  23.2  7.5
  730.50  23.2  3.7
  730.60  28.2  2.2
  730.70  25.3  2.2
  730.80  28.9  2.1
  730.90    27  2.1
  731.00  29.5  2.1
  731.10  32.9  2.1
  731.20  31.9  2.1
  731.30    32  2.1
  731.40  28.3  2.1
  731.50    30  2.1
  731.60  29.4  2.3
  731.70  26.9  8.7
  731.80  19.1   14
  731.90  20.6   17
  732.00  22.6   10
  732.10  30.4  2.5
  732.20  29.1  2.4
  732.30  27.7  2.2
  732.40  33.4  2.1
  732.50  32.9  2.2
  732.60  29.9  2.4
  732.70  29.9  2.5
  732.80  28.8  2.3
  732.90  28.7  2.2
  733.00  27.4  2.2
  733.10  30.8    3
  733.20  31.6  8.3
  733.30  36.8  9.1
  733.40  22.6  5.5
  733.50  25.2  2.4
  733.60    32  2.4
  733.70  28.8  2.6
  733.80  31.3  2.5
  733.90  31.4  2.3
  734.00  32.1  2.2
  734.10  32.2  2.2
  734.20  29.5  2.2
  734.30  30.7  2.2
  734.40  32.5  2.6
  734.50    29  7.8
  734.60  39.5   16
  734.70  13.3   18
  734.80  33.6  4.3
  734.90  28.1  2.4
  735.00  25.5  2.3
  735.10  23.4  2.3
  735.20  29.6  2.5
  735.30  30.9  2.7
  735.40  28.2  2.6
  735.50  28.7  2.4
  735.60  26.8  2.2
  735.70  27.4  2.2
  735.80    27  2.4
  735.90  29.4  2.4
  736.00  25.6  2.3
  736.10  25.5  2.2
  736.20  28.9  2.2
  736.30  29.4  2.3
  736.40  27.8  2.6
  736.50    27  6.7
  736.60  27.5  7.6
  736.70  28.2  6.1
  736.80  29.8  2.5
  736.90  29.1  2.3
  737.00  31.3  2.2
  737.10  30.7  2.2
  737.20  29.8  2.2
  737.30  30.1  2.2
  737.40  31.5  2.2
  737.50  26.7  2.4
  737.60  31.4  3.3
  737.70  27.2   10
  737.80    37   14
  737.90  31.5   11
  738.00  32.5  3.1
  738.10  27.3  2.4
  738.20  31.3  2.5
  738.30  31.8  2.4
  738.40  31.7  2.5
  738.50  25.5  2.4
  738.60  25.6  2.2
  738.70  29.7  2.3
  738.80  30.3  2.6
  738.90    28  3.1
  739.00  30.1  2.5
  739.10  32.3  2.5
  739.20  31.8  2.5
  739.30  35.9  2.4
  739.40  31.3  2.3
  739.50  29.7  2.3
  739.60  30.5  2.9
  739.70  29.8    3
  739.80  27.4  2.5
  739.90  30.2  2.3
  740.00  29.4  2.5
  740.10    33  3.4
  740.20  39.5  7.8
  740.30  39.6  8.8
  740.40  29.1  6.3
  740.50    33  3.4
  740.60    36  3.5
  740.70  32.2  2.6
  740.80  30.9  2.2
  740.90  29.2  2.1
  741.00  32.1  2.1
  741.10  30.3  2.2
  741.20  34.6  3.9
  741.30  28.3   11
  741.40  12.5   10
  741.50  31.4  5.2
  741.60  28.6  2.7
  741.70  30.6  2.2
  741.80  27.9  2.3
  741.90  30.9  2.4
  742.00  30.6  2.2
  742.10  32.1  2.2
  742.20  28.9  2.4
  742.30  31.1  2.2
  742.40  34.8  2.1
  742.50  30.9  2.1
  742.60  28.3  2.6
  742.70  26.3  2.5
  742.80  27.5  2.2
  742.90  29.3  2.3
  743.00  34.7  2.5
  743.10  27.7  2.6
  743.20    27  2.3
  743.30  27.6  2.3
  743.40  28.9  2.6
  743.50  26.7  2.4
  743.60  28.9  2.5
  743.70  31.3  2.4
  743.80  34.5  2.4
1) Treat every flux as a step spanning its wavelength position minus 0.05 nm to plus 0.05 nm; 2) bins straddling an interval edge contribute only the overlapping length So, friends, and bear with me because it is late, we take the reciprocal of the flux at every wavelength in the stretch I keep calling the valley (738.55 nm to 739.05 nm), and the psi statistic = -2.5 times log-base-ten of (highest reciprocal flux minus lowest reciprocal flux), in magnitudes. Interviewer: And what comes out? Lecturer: 5.54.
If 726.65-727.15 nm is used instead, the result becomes 4.37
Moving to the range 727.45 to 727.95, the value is 4.21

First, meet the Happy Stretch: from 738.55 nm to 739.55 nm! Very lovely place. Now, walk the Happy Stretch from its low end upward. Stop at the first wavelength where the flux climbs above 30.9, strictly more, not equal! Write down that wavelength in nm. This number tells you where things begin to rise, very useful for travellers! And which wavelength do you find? 739.10 nm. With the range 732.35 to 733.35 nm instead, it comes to 732.40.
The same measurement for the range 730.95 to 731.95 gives 731.10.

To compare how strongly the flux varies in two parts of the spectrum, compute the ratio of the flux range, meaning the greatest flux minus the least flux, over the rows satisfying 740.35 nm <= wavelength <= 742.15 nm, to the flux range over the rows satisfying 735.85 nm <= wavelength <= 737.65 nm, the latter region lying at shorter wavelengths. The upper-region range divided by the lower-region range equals 3.9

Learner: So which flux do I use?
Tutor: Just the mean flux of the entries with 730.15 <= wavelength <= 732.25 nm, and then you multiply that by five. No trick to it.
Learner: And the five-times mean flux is 135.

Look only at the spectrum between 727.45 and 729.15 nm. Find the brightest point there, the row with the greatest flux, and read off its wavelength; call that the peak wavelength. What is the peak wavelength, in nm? 727.80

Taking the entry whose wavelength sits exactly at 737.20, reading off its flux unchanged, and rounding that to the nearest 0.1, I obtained 29.8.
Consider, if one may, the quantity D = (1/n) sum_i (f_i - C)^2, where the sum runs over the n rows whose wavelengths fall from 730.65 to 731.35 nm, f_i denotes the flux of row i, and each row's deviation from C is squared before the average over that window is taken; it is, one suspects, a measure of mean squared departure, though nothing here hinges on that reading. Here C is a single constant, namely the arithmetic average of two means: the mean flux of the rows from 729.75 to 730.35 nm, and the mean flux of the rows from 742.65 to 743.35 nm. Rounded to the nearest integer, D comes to 10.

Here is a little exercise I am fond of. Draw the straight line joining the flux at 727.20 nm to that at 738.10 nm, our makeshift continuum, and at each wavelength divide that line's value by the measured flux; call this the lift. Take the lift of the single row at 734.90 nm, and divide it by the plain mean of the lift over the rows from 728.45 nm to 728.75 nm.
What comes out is 0.96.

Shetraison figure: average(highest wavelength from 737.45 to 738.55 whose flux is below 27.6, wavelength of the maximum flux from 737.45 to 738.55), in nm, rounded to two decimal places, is 738.15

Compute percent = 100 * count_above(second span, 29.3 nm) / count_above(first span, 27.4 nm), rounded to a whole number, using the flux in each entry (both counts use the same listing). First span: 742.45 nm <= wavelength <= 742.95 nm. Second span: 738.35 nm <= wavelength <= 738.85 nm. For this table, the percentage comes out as 75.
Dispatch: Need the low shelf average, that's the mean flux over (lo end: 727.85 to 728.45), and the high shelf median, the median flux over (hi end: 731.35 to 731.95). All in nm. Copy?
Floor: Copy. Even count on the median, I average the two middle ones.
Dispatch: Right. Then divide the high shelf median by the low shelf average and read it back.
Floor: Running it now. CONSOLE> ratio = 0.98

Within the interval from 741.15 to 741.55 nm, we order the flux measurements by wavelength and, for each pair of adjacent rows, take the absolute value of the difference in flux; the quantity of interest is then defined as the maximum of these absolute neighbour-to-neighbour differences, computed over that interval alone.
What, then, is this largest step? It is 19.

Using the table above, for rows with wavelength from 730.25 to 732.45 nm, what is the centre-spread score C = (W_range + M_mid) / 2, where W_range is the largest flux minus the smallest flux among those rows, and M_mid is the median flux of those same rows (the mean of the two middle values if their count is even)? 21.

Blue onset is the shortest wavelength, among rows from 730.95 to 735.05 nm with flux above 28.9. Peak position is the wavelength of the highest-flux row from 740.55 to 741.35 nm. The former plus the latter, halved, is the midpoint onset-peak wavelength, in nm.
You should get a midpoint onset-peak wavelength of 735.80 nm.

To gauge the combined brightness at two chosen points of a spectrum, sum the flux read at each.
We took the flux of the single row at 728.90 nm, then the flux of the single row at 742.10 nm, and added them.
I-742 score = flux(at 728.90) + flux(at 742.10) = 55.8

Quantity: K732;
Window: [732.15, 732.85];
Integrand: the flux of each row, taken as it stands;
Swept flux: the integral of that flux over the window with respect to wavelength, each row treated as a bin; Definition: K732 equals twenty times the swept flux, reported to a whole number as 423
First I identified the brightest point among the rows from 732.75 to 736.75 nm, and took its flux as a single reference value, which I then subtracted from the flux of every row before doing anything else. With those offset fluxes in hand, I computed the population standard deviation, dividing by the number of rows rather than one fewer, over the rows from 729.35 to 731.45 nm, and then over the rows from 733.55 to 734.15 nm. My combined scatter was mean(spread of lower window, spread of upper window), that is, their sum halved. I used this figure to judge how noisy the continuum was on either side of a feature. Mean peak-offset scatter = 2.0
